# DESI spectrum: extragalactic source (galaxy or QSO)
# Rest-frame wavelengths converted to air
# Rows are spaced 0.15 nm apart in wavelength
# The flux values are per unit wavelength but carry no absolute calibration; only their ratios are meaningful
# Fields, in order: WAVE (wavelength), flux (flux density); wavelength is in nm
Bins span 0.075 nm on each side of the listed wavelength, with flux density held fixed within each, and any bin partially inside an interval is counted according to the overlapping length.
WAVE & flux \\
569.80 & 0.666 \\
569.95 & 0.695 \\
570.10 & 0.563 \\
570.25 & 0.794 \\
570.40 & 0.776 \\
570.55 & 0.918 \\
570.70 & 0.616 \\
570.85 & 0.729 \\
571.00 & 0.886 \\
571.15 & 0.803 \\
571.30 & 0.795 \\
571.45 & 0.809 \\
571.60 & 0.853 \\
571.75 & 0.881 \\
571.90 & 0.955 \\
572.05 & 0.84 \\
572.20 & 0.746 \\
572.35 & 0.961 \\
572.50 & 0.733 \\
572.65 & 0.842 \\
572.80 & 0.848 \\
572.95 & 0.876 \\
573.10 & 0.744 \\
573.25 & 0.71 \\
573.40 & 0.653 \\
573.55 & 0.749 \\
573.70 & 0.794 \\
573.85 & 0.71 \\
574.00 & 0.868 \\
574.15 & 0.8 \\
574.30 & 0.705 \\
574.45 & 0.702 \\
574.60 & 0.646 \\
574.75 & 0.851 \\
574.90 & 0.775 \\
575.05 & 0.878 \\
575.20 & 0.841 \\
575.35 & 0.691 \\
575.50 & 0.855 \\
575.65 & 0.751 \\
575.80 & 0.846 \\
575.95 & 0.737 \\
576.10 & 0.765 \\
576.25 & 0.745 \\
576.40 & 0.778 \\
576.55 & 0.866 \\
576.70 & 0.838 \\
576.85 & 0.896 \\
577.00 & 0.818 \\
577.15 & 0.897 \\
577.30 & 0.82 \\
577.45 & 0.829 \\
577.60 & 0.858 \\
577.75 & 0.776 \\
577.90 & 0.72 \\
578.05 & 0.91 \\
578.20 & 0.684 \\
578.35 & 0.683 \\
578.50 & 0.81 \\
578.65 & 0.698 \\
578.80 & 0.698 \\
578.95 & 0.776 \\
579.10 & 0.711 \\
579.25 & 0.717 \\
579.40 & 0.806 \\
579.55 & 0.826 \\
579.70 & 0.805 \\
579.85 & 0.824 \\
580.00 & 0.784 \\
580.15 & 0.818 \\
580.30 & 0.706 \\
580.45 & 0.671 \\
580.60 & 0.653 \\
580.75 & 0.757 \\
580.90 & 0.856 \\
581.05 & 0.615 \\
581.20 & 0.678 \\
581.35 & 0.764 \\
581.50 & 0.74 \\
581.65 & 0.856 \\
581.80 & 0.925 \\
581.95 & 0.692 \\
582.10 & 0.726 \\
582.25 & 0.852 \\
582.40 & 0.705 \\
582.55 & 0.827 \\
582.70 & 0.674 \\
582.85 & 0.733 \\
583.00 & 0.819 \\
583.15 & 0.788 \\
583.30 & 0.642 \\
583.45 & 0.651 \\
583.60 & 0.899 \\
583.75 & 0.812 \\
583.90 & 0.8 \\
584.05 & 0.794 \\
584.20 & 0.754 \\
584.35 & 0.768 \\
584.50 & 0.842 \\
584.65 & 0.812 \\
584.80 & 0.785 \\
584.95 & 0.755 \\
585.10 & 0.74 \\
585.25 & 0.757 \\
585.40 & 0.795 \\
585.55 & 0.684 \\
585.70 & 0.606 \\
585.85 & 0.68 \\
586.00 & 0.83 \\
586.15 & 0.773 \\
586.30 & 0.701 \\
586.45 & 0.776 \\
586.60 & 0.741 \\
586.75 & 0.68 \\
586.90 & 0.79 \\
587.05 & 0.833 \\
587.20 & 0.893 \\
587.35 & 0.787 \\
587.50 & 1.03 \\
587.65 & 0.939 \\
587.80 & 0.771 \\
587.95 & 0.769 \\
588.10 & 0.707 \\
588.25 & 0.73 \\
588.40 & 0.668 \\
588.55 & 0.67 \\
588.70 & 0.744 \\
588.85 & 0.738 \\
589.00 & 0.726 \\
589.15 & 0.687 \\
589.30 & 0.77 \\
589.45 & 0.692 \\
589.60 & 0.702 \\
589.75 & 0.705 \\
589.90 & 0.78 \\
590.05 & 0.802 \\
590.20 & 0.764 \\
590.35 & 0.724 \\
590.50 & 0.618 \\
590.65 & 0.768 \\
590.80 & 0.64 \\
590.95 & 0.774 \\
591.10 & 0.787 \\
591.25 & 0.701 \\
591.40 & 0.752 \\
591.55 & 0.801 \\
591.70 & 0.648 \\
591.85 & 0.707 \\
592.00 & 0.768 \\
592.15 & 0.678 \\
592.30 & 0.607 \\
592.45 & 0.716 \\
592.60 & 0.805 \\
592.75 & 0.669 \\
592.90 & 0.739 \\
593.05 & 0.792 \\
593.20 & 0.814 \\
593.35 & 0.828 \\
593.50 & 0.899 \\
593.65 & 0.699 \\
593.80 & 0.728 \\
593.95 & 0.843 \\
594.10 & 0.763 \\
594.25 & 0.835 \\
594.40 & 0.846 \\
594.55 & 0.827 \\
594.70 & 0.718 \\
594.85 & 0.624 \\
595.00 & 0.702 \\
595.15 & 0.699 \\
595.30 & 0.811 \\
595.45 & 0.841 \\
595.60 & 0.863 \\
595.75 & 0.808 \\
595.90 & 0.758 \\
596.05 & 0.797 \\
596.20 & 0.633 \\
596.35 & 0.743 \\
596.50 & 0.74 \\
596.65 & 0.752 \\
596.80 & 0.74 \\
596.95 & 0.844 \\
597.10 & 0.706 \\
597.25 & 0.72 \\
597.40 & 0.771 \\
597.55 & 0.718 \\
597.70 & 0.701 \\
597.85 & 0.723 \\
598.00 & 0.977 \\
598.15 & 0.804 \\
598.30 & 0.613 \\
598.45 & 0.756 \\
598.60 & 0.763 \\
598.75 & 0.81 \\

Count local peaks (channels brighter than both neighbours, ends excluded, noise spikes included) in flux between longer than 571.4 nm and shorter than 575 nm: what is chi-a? 6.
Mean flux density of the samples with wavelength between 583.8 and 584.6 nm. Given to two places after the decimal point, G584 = 0.79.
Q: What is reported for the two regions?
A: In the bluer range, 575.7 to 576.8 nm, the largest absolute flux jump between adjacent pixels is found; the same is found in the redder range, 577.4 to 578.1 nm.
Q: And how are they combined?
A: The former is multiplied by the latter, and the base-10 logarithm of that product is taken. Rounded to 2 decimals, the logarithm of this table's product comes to -1.68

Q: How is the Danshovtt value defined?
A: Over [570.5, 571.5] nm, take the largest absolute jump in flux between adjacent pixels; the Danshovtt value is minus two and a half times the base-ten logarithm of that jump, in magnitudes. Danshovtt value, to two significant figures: 1.3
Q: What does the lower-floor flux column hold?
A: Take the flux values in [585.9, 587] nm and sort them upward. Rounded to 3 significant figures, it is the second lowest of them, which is 0.701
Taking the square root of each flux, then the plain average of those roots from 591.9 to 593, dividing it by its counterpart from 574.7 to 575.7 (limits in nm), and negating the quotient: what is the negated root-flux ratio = -0.94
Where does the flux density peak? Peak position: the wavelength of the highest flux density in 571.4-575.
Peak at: 572.35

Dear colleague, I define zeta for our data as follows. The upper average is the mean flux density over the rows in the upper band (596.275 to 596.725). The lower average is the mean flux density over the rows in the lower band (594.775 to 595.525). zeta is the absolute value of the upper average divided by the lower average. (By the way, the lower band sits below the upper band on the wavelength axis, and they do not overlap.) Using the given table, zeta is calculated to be 1.01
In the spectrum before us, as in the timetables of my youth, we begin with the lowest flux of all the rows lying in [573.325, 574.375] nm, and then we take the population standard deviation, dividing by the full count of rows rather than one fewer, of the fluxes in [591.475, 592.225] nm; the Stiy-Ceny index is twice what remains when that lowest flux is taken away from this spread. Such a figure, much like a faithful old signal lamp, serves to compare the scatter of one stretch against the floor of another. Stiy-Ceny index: -1.19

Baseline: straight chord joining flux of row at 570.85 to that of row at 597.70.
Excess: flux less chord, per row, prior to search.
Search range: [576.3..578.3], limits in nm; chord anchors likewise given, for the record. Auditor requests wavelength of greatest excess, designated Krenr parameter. 578.05 nm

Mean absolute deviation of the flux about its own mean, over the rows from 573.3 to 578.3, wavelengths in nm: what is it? 0.063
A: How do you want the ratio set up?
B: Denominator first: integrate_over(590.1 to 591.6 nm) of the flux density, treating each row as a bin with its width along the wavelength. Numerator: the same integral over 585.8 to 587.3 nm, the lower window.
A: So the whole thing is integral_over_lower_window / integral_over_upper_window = 1.05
